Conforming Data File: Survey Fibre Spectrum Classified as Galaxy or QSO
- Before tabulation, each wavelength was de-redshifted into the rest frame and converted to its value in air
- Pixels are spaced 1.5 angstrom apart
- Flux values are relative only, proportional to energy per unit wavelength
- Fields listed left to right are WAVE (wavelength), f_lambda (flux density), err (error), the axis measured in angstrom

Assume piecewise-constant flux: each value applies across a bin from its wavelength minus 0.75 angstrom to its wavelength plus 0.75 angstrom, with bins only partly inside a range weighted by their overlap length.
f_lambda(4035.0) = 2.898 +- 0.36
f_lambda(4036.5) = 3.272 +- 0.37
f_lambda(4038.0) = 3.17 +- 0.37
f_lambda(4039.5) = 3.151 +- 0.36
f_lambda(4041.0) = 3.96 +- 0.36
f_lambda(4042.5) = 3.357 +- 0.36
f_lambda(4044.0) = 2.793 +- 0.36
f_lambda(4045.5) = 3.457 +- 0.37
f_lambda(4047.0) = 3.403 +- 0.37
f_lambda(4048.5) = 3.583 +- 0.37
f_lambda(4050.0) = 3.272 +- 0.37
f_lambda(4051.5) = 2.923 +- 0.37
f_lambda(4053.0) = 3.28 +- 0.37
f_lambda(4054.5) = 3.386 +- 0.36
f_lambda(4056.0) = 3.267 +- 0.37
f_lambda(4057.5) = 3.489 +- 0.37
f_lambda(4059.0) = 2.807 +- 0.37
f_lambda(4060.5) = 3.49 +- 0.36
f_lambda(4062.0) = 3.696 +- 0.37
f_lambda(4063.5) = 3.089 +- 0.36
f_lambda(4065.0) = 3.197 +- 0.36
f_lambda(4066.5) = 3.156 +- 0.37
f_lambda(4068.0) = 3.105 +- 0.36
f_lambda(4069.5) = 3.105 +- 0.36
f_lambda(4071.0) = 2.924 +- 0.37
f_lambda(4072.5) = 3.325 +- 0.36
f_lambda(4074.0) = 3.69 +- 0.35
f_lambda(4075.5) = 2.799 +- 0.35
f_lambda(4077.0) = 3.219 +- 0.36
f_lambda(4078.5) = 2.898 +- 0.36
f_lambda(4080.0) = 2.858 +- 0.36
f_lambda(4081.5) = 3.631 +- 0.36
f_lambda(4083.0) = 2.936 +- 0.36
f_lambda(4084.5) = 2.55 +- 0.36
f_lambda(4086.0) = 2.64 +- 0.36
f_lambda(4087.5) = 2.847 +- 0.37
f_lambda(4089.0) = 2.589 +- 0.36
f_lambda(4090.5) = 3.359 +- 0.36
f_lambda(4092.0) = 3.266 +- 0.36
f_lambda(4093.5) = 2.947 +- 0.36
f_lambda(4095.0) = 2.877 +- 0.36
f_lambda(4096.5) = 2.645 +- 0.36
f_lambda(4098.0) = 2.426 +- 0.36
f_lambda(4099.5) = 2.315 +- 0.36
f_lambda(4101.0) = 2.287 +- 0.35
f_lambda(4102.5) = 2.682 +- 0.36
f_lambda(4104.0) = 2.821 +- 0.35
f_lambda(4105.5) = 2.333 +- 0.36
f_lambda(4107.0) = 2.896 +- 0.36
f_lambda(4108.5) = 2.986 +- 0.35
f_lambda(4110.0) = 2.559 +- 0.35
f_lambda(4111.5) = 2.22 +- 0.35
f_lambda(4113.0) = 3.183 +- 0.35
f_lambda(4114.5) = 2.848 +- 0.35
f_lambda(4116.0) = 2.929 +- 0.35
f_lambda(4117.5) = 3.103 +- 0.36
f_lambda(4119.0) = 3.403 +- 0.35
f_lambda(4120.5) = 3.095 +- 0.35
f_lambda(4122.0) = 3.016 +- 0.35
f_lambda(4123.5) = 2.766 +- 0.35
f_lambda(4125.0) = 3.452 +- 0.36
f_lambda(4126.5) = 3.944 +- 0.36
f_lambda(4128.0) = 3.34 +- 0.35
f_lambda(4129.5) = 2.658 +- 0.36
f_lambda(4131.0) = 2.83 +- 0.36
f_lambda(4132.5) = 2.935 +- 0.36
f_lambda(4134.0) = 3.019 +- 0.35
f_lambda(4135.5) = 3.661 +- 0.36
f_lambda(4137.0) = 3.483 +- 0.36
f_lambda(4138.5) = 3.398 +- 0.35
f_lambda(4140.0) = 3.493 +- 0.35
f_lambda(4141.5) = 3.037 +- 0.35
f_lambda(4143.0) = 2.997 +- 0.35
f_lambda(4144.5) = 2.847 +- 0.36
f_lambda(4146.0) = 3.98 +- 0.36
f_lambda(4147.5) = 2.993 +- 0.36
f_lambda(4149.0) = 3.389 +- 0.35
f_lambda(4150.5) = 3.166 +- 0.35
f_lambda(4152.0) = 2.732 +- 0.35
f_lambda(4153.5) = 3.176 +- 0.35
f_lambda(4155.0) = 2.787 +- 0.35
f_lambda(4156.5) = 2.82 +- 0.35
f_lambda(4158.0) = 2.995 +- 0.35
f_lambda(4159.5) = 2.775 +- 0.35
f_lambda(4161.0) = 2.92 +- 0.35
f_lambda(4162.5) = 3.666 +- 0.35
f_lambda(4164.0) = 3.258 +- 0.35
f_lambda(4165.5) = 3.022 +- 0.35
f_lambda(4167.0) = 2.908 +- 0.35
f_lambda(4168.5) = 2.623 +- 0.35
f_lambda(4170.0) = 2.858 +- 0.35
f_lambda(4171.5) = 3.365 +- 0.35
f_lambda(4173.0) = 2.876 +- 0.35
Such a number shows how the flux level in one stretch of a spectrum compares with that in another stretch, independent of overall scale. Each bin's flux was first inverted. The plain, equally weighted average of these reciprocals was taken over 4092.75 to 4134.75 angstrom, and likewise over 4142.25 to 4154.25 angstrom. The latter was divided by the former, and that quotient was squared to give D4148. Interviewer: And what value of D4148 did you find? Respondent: 0.82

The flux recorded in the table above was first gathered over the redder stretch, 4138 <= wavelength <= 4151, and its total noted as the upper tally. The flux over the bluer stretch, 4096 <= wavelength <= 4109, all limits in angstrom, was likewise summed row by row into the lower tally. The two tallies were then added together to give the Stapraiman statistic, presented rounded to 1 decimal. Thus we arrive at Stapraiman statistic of 52.7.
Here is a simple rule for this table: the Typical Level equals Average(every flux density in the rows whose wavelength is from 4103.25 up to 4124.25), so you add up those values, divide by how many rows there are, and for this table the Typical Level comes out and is 2.9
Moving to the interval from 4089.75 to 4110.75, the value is 2.7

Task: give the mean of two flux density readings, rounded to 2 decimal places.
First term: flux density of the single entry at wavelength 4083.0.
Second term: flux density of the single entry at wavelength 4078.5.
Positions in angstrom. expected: 2.92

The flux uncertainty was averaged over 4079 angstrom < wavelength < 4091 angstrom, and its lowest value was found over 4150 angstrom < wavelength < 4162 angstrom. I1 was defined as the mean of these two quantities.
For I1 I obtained 0.3556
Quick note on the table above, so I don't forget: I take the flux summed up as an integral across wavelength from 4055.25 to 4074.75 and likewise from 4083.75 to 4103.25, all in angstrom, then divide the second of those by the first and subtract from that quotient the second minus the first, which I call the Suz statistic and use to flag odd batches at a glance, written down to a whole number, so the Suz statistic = 11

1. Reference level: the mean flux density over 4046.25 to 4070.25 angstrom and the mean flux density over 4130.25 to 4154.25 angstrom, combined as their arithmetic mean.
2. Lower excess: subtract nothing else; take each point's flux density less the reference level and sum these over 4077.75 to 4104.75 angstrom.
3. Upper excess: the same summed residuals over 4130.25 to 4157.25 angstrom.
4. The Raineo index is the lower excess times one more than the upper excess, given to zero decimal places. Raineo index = 3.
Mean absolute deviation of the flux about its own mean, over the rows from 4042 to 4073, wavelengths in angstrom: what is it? 0.20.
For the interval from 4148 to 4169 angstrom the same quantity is 0.23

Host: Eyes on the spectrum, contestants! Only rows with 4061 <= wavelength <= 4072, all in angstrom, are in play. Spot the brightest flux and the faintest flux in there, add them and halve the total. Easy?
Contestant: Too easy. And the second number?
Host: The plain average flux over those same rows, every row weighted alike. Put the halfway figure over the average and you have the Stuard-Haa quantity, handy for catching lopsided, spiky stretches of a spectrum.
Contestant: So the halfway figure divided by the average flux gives 1.04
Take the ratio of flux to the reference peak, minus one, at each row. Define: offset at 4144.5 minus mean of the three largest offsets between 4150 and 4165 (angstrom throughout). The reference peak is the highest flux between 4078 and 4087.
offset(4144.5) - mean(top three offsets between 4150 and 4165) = -0.14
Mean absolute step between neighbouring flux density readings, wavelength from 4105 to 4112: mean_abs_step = 0.35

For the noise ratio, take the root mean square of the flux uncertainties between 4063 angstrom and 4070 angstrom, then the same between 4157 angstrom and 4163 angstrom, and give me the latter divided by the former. 0.97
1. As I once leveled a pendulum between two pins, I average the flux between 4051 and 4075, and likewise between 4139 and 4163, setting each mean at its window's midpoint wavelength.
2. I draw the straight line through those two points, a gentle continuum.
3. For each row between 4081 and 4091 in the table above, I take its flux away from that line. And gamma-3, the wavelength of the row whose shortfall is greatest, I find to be 4084.5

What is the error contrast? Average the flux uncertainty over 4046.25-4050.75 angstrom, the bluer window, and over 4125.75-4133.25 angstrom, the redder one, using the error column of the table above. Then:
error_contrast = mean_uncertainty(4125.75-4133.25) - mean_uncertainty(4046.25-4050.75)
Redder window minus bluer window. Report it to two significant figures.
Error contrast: -0.012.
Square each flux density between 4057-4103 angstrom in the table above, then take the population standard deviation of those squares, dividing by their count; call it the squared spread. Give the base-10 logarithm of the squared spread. 0.36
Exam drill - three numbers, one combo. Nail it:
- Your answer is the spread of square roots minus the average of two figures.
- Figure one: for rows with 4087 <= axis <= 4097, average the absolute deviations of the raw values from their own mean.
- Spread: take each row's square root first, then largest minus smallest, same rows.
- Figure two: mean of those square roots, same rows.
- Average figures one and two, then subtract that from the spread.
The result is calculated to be -0.74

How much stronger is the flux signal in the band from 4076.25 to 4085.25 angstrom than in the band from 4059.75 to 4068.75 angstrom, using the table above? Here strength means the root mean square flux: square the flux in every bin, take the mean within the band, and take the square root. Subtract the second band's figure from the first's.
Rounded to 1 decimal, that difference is -0.3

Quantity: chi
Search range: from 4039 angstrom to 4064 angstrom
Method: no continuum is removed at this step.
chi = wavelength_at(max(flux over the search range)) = 4041.0 angstrom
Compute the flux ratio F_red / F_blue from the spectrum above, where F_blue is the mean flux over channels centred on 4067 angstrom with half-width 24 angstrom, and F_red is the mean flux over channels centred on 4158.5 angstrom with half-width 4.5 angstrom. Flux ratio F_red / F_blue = 0.95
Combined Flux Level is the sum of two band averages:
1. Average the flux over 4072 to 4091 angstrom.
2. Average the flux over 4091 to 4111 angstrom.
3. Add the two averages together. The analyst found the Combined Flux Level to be 5.72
